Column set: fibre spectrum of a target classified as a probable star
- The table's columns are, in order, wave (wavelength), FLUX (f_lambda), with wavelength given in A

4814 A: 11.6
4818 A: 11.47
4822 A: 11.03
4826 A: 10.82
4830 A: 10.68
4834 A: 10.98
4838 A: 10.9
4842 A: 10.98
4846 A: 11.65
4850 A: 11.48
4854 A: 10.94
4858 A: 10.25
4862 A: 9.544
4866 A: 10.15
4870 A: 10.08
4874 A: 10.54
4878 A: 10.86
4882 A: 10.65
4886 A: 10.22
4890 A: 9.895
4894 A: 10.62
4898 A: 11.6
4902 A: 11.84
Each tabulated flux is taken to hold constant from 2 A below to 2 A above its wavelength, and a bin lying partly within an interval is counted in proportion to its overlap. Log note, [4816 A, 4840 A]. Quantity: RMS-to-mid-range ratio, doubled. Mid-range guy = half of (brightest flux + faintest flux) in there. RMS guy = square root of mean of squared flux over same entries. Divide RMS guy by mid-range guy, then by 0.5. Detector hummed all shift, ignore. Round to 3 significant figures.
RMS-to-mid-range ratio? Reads 1.98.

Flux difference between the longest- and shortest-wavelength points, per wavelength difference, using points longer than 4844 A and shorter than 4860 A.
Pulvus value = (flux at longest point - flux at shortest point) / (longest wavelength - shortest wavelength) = -0.12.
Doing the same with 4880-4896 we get 0.00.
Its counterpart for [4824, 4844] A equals 0.01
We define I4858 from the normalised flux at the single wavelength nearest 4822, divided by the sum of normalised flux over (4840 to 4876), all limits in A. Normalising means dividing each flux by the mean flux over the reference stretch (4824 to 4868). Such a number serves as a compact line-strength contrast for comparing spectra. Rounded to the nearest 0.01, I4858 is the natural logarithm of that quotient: -2.16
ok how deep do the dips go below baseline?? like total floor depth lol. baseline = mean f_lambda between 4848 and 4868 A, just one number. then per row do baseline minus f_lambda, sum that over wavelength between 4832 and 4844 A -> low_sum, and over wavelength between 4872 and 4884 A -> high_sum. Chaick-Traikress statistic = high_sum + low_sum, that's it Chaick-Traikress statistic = -2.1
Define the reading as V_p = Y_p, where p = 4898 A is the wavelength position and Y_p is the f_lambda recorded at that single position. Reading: 11.6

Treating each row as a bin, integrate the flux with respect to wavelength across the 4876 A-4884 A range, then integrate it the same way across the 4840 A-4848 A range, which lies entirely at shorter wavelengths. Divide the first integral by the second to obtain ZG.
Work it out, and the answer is 0.95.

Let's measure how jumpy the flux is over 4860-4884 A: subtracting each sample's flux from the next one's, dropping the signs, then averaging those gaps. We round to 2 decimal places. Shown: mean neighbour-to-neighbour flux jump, 0.33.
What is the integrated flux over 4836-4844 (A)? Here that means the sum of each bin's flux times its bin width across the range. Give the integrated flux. 88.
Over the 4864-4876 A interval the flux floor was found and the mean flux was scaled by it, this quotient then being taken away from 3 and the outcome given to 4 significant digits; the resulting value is 1.982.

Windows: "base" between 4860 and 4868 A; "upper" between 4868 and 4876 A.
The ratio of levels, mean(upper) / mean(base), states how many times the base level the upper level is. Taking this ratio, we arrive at 1.05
